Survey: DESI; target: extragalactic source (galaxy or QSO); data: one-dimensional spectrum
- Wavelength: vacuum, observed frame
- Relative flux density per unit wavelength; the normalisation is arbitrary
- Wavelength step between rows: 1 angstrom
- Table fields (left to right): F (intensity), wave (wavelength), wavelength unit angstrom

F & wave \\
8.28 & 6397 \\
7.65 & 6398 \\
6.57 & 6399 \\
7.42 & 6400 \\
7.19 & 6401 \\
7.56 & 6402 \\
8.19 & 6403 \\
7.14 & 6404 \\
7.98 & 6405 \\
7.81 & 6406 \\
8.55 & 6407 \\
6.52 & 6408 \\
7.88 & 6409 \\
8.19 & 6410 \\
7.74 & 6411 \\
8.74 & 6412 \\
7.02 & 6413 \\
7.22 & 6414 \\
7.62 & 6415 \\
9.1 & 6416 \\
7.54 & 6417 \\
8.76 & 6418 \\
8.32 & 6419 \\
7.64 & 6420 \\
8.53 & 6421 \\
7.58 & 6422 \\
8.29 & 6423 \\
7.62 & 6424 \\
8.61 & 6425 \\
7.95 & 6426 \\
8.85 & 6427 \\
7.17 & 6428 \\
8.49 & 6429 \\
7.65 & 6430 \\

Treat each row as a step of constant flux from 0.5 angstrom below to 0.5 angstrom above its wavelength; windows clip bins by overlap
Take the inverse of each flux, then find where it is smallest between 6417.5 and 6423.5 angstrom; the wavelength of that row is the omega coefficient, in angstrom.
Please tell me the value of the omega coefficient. 6418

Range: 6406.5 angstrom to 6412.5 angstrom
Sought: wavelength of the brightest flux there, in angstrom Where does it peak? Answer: 6412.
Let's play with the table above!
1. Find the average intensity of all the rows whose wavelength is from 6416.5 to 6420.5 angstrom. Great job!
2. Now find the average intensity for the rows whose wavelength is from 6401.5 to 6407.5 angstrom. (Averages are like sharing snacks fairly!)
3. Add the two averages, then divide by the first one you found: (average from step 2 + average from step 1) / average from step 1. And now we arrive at 1.98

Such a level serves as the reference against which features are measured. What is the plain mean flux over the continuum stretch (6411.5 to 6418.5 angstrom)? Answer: 8.00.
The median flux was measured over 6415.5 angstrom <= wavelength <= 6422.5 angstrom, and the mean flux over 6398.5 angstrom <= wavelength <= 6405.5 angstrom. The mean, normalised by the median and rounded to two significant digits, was 0.89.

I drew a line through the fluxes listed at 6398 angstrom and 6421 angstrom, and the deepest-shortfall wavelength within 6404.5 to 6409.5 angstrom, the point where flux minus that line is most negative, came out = 6408 angstrom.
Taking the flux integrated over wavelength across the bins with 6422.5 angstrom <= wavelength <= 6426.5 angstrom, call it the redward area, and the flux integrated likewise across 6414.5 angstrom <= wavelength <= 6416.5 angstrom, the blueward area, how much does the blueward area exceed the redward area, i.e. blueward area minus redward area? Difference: -16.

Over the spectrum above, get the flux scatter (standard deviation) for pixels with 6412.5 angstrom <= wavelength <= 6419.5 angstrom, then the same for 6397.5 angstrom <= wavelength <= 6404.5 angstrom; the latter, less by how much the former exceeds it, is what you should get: 0.2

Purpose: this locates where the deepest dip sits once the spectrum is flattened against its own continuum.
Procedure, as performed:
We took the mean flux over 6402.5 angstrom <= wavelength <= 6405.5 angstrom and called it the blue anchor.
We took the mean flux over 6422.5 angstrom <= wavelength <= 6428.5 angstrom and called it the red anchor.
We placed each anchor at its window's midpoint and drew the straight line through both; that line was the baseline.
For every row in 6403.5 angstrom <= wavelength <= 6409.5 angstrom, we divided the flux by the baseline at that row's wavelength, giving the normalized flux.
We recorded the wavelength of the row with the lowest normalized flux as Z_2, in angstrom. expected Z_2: 6408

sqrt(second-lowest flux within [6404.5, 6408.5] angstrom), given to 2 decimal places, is 2.79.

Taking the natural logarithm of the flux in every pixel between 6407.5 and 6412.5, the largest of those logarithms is 2.168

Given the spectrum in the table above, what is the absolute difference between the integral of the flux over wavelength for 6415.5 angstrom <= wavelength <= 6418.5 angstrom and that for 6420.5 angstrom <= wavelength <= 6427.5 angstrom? 32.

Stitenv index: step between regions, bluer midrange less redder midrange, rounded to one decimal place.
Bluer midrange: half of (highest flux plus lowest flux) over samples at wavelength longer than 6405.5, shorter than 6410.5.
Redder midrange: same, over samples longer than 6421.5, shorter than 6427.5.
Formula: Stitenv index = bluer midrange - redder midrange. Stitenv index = -0.7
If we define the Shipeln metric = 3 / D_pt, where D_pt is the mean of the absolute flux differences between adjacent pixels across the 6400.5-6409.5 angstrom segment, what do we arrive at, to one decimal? 3.3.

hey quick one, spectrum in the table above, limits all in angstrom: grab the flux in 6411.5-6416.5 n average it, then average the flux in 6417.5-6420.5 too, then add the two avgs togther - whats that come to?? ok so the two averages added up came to 16.2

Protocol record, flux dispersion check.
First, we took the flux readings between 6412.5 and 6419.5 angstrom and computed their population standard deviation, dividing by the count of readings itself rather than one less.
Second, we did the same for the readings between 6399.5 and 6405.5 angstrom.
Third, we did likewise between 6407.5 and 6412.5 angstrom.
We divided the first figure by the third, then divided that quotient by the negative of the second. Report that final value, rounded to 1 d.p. -2.6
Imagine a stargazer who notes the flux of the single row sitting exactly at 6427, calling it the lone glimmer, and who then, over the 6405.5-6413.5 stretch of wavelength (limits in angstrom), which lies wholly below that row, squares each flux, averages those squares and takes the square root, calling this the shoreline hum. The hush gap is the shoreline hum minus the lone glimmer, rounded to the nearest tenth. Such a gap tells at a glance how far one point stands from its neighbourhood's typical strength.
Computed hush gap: -1.0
